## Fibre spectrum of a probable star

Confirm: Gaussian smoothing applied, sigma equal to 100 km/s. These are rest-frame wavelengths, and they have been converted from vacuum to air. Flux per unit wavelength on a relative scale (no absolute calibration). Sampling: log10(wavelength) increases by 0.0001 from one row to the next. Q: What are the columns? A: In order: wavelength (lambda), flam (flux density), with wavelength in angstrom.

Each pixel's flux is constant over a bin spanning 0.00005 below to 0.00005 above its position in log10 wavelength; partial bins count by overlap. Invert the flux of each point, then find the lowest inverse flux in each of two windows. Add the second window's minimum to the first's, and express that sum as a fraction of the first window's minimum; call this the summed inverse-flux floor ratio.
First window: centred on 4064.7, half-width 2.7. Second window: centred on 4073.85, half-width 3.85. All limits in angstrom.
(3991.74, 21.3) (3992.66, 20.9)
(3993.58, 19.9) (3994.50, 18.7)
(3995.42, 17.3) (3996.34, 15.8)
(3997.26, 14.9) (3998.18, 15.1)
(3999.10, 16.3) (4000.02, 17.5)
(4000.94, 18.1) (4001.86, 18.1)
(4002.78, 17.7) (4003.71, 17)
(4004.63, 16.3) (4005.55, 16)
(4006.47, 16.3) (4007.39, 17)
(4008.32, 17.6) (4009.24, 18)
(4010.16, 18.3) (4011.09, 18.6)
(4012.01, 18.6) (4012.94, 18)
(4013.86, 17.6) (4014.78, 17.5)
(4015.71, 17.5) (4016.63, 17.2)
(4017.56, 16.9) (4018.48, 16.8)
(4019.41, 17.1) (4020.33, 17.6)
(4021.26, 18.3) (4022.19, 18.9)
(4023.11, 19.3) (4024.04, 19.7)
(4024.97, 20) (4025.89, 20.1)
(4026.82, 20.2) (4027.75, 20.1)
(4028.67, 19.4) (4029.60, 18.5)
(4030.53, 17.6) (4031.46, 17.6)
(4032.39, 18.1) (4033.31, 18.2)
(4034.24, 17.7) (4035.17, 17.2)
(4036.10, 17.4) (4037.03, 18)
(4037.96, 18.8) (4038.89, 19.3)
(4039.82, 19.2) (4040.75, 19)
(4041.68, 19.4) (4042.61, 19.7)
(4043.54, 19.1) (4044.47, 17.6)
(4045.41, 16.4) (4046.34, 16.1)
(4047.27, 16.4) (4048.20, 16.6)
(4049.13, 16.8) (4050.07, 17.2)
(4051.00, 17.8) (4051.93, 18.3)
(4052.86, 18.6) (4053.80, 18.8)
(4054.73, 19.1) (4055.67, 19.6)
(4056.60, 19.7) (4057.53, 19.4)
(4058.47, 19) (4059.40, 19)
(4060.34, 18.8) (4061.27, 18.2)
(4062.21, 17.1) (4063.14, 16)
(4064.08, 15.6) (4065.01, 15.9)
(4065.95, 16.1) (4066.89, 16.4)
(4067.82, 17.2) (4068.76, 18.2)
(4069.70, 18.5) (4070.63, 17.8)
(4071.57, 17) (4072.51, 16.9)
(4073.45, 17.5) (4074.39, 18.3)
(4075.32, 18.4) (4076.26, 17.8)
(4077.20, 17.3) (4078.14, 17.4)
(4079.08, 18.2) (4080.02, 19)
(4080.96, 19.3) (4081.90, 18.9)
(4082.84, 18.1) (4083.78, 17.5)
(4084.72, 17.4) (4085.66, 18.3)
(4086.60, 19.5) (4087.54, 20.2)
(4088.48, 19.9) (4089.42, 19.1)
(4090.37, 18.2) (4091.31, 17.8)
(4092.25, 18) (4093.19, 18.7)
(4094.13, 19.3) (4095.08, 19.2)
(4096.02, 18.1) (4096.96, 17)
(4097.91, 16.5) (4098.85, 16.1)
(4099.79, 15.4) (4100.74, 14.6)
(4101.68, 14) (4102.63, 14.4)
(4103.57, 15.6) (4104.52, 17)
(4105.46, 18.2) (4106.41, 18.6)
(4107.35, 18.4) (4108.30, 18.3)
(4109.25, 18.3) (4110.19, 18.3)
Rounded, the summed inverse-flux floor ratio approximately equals 1.93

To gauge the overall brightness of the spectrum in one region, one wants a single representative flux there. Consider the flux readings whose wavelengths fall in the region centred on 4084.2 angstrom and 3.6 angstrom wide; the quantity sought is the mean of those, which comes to 17.8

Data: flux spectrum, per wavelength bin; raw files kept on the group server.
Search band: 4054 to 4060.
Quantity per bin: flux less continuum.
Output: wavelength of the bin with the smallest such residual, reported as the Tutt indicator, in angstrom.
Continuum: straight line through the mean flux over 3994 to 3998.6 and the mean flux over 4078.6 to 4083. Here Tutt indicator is 4059.40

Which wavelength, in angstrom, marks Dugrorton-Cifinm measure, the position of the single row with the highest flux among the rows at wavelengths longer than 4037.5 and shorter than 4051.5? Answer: 4042.61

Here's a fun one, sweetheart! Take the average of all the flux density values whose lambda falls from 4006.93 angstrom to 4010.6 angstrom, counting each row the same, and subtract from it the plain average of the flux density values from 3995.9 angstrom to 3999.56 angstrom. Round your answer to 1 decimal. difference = 2.2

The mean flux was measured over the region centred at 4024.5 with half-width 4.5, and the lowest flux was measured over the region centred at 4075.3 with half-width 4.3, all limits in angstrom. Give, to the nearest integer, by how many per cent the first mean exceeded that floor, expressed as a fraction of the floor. 15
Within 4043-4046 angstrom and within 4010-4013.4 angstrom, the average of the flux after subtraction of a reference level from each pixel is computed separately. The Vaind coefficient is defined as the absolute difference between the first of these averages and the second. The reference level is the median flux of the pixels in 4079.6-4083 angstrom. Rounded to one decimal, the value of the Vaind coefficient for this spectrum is 0.7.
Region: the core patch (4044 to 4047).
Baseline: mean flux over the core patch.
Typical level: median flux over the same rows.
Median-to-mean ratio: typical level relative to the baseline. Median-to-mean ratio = 0.98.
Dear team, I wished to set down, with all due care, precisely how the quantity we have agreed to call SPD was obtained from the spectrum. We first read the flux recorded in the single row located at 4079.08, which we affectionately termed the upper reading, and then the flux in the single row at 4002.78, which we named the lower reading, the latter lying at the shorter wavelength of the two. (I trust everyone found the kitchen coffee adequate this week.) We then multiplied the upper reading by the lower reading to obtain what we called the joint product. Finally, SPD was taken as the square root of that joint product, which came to 17.9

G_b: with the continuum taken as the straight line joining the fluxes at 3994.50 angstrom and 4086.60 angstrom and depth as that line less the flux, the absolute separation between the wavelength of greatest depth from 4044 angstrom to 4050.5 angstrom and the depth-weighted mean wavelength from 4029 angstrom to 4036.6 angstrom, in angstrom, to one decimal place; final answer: 13.0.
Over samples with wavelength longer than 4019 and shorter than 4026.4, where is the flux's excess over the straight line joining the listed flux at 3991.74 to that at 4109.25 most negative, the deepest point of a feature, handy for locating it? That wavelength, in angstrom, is 4019.41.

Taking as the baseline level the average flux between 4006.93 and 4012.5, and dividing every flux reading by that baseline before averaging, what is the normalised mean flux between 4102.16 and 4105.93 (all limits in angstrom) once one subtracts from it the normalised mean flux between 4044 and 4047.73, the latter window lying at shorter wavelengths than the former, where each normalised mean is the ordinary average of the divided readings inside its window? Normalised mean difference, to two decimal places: -0.02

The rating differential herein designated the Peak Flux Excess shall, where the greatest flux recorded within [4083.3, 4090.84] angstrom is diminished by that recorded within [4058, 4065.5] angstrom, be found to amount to 1.20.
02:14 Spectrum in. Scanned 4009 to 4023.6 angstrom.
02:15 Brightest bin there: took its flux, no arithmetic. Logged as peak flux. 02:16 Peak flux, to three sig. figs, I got 19.3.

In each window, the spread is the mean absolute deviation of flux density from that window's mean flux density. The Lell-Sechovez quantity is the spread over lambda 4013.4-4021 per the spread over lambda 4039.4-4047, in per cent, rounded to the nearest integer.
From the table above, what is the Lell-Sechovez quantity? 23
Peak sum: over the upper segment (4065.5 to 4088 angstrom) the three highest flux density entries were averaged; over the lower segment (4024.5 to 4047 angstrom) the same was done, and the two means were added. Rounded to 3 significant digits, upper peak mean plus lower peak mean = 39.8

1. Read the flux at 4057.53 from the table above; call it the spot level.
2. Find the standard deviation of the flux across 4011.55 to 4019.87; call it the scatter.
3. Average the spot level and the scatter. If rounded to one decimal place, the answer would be 10.0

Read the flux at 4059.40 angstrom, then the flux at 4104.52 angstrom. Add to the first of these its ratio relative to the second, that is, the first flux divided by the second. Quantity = 20.1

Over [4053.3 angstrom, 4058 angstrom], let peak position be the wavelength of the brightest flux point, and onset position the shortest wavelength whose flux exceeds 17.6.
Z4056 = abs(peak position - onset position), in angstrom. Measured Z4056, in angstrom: 2.8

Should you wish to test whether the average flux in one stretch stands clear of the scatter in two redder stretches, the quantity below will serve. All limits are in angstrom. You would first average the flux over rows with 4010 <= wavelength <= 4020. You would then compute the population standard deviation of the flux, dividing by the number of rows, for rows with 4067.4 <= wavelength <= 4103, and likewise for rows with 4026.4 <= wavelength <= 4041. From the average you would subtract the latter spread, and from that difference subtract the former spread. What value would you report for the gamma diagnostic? 15.3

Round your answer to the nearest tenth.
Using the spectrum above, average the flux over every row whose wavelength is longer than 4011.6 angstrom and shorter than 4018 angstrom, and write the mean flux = 17.6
